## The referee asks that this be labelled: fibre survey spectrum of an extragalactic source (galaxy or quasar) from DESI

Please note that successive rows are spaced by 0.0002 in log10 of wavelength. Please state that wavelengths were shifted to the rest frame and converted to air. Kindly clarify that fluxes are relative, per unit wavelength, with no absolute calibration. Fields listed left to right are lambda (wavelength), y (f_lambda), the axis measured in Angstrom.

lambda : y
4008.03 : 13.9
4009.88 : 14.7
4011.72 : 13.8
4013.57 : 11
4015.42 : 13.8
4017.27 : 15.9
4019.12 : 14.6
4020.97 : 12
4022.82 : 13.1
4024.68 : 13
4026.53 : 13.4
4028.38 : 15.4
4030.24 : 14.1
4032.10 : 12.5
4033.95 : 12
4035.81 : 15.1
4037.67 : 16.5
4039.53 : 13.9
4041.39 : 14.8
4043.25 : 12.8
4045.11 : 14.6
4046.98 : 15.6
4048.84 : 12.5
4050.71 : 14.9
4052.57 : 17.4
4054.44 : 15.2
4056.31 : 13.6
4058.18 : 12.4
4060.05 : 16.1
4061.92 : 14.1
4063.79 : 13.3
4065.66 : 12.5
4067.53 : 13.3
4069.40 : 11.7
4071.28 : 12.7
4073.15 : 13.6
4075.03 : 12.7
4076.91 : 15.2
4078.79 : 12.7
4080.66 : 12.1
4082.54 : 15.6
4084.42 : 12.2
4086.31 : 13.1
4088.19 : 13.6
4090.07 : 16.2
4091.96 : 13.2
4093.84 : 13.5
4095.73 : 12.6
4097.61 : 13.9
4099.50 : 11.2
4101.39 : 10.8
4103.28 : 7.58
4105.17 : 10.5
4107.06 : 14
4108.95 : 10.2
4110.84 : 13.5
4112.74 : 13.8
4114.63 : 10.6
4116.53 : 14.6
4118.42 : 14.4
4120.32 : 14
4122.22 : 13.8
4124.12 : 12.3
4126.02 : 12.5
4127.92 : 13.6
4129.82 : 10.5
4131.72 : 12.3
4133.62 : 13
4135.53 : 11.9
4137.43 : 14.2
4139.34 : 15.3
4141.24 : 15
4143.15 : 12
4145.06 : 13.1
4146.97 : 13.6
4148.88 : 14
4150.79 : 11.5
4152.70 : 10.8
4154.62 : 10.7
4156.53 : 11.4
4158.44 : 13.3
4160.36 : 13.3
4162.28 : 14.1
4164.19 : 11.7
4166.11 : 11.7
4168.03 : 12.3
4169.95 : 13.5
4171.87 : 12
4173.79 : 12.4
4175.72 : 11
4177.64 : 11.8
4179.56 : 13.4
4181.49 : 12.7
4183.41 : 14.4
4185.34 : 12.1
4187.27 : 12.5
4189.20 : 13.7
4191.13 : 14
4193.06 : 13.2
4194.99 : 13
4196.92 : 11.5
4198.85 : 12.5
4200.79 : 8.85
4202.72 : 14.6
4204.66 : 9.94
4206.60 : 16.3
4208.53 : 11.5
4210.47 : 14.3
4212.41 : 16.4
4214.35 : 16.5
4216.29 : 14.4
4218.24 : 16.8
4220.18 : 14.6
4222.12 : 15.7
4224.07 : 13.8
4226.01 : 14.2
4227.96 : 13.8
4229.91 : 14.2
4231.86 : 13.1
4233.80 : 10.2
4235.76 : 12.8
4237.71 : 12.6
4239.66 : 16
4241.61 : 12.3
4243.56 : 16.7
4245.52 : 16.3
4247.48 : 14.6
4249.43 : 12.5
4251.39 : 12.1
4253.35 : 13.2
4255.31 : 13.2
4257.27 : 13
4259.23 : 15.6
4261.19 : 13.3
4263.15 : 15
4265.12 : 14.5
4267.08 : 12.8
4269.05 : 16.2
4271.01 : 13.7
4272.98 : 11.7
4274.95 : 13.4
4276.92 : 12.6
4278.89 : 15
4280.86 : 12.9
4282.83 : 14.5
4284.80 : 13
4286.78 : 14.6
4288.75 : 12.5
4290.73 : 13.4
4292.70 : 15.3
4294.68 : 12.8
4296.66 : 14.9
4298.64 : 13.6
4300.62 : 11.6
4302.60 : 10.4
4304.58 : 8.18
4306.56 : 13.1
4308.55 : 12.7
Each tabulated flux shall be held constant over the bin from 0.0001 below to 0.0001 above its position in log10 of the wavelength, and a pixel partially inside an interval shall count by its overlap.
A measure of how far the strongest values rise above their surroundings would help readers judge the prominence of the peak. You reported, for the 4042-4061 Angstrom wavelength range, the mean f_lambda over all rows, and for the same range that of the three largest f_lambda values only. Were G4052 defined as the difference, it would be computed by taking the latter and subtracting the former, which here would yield 1.86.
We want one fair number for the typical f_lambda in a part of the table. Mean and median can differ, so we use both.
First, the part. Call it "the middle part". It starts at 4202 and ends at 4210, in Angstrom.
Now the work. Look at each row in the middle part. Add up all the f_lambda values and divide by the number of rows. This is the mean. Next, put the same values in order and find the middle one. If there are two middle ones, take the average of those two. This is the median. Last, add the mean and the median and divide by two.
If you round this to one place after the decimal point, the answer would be 13.1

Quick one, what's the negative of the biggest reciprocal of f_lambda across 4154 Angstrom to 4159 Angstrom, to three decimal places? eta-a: -0.093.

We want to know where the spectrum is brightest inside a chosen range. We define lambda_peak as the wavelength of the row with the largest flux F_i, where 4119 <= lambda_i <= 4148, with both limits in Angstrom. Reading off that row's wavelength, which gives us 4139.34 Angstrom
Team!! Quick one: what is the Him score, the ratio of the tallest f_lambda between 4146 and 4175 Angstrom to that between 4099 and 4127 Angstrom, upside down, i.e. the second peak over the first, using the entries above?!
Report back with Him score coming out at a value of 1.04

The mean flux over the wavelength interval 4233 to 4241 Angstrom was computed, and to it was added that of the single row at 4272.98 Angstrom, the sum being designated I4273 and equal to 24.6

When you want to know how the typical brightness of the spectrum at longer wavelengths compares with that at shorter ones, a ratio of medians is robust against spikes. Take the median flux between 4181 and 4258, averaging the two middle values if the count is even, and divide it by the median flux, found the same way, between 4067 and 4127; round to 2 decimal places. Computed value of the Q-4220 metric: 1.02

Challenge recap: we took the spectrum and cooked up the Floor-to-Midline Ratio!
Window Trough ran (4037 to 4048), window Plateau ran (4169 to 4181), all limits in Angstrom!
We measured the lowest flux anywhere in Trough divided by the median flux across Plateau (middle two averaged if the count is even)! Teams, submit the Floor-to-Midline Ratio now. 1.05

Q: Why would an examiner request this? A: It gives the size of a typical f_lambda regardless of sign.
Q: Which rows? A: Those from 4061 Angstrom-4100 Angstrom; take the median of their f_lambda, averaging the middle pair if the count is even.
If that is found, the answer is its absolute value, 13.2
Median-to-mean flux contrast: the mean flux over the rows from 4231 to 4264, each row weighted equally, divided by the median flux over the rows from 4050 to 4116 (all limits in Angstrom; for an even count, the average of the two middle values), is 1.028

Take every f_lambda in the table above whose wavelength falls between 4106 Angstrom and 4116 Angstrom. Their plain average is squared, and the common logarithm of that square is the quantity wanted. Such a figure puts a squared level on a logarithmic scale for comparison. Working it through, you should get 2.19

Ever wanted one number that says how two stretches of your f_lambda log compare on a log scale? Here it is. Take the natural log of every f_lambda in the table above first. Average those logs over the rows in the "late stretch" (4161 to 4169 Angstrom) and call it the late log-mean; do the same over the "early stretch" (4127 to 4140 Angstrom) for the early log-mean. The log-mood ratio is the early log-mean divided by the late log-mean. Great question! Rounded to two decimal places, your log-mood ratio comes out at 1.01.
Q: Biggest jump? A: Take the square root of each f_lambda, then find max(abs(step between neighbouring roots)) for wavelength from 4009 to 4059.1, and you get 0.42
